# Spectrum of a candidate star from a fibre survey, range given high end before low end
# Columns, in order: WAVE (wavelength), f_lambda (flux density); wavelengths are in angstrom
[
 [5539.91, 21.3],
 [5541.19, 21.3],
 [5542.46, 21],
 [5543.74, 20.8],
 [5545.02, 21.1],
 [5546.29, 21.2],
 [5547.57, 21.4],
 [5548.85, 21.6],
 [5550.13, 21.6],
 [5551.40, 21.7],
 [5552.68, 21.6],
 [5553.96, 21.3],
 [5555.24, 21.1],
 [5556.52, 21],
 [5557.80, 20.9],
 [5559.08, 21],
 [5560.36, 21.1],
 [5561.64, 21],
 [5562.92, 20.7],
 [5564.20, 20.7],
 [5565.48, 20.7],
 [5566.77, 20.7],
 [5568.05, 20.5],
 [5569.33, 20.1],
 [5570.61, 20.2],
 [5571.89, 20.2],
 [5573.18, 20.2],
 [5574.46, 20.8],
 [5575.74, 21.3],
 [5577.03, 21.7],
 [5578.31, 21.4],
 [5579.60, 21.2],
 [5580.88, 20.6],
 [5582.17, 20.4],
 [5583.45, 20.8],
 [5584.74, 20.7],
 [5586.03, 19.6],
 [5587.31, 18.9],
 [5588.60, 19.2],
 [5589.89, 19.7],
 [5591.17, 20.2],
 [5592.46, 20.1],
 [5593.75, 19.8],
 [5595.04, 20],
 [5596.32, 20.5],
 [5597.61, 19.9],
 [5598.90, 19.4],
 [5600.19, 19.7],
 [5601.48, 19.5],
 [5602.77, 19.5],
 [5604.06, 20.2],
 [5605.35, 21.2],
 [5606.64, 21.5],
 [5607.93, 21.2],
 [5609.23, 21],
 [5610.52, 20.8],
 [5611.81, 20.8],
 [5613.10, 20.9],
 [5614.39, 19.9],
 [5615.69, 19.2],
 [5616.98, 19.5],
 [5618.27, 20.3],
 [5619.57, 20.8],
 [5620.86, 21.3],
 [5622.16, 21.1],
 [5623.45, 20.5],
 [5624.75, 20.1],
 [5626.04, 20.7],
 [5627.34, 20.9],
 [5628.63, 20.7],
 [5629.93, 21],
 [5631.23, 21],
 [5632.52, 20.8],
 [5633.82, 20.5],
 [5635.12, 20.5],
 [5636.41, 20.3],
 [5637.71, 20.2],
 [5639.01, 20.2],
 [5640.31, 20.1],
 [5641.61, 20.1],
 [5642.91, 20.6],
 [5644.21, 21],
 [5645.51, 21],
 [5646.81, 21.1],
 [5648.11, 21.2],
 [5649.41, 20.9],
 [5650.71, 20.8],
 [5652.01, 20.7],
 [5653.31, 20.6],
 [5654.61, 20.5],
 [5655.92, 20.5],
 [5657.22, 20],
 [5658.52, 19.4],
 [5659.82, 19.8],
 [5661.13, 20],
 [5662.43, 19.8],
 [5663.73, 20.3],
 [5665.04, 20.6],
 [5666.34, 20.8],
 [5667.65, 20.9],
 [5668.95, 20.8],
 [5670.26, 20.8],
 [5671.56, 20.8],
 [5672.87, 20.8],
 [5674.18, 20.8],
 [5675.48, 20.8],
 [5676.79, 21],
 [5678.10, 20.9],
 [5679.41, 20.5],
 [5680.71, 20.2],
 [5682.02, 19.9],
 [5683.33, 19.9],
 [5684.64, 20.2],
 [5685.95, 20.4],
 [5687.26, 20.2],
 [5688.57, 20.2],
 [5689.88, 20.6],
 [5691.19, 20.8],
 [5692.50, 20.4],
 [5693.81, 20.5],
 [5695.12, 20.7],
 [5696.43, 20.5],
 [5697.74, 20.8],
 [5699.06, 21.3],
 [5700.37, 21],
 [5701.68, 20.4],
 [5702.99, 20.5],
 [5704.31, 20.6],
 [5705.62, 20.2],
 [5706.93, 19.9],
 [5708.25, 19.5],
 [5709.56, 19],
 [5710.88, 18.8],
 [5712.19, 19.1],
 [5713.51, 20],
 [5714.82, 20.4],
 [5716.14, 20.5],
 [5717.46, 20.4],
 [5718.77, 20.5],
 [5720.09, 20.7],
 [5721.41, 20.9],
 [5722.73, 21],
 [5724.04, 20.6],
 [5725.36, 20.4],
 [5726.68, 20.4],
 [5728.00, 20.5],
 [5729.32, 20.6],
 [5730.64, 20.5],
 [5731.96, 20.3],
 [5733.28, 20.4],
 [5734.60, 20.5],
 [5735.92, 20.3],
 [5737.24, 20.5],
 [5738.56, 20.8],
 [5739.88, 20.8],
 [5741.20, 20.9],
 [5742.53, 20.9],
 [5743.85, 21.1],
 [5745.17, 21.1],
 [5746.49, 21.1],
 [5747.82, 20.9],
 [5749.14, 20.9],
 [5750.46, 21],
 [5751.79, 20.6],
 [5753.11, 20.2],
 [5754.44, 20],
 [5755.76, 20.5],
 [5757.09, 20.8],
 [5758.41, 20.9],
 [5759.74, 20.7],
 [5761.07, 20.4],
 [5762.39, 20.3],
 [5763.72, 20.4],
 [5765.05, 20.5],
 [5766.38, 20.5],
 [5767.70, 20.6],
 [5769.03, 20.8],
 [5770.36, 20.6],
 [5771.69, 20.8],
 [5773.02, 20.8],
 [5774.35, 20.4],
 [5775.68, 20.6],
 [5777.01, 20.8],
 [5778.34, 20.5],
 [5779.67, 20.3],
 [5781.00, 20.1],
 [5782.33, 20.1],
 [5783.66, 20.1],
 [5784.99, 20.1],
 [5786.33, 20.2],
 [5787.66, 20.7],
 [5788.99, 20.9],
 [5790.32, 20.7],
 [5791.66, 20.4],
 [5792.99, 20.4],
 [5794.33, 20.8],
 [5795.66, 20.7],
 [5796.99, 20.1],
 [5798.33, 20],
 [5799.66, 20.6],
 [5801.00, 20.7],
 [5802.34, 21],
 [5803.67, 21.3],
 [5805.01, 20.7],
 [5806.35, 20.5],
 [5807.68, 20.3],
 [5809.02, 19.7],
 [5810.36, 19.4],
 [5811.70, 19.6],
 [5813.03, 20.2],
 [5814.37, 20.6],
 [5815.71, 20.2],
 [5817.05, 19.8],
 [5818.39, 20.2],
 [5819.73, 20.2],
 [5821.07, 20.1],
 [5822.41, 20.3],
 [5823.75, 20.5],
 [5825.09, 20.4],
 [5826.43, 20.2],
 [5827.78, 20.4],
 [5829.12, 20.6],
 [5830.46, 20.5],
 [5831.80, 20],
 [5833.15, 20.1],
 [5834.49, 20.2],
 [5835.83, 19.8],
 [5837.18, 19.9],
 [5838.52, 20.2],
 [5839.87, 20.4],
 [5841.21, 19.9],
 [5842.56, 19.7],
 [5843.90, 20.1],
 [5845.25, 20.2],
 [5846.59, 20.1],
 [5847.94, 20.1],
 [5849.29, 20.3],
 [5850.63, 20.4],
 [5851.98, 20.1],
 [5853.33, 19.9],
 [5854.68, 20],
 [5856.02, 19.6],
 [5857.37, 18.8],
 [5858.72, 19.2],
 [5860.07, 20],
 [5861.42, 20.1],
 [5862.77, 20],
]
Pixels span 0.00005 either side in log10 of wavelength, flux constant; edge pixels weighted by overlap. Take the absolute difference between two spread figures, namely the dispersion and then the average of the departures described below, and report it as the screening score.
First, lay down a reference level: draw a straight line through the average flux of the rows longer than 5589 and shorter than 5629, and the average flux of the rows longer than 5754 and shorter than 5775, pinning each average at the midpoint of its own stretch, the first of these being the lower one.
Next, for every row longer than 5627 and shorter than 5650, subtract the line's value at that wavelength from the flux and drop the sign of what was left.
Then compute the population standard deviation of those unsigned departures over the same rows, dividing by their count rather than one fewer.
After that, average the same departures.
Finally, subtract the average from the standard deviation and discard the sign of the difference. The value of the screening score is 0.18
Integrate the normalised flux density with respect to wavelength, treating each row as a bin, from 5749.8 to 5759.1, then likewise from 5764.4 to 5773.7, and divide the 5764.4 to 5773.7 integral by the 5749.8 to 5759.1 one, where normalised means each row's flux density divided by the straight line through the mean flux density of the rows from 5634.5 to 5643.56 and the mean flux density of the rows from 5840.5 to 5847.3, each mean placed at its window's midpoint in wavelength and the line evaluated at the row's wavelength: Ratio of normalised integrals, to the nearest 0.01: 1.01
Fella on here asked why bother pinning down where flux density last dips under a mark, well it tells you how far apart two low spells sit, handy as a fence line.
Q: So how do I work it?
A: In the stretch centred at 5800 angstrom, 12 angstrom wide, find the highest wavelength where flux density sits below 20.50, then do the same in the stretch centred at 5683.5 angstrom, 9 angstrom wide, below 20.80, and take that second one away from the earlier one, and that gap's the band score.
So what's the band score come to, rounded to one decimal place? 111.1 angstrom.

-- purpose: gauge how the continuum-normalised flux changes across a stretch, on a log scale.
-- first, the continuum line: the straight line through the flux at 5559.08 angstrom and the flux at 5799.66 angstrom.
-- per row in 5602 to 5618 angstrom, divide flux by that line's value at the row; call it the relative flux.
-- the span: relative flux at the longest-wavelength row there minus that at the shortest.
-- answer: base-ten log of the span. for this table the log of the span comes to -2.98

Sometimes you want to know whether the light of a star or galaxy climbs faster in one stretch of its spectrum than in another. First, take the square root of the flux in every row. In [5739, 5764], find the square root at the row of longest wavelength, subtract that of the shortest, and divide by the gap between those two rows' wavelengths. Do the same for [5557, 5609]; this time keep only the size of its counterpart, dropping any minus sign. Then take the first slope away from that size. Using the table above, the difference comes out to 0.003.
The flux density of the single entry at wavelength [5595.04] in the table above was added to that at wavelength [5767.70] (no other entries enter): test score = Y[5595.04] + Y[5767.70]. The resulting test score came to 40.6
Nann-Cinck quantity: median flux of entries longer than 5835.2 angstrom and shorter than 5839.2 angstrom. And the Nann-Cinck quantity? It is 19.9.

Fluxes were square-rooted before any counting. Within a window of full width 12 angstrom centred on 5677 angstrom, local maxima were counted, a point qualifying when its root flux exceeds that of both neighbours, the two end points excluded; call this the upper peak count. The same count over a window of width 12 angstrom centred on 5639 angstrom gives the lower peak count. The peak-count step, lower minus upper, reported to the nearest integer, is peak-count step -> -1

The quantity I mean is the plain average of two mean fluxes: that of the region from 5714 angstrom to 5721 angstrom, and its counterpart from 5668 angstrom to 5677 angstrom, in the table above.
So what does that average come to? 20.7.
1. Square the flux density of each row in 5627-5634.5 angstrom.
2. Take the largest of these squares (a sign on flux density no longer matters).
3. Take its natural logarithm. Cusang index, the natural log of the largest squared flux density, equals 6.09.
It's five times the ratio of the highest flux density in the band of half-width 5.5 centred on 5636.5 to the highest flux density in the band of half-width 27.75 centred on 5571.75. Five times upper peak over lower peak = 4.84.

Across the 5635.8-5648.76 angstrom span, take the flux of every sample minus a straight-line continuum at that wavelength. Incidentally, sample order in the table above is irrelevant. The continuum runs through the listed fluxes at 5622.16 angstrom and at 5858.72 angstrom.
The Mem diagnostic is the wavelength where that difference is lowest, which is 5640.31 angstrom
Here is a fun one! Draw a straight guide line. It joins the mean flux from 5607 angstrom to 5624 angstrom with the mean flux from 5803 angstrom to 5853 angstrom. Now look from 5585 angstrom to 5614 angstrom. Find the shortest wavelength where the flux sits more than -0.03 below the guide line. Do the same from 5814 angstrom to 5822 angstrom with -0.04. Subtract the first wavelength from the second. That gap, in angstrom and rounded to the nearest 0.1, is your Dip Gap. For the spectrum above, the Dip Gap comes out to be 229.7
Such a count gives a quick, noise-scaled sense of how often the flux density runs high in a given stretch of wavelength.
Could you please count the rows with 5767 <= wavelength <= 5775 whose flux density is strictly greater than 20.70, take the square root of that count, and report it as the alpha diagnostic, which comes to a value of 1.7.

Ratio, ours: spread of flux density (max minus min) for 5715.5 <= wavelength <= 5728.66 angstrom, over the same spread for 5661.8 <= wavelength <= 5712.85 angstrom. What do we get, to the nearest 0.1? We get 0.2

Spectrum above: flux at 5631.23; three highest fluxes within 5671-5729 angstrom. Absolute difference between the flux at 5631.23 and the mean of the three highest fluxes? 0.1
